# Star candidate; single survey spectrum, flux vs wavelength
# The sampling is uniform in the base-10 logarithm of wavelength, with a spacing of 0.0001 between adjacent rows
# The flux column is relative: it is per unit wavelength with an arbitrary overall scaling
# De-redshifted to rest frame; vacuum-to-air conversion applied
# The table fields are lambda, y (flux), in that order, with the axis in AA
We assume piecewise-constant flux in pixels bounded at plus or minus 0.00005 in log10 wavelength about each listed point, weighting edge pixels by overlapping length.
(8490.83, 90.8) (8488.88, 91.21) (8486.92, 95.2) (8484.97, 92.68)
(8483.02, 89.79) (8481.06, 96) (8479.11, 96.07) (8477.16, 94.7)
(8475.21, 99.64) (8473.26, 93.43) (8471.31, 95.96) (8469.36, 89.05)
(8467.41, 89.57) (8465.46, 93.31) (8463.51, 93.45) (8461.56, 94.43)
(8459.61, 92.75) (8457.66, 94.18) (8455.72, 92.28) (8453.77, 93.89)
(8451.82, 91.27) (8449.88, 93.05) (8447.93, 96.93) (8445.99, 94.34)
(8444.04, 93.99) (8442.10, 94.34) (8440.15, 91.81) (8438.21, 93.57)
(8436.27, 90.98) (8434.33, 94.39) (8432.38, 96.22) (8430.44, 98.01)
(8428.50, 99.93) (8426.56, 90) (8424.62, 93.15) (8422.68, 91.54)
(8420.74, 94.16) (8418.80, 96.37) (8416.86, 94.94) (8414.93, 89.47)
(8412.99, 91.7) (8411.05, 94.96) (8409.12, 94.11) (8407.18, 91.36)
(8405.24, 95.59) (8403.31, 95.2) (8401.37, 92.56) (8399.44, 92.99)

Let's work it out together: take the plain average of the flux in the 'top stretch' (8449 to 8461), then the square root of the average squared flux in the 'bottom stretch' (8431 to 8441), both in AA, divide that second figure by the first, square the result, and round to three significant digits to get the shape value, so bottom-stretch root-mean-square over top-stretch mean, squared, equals 1.01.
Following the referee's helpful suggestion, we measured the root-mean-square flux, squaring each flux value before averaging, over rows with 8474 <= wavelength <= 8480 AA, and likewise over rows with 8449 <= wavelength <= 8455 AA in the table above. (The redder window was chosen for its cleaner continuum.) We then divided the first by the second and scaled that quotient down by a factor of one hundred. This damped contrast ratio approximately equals 0.0104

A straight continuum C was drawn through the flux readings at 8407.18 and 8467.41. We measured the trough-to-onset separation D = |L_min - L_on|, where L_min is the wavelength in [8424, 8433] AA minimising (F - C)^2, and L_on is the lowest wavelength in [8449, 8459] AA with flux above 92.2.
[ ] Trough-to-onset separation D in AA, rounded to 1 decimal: 23.3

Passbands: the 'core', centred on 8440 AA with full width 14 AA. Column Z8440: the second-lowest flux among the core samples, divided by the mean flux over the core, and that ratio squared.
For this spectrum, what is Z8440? 0.97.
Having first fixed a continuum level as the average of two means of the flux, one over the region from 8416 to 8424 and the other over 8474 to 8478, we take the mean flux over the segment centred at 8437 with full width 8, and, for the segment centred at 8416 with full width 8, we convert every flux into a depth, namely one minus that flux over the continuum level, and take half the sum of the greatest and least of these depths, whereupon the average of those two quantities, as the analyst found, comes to 46.4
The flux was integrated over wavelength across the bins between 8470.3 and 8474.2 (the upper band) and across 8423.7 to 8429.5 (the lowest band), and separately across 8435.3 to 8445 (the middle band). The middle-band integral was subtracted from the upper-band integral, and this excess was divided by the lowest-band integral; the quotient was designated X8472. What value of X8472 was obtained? -0.97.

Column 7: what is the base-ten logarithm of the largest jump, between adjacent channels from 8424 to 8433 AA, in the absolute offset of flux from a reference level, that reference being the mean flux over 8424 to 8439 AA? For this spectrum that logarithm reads 0.50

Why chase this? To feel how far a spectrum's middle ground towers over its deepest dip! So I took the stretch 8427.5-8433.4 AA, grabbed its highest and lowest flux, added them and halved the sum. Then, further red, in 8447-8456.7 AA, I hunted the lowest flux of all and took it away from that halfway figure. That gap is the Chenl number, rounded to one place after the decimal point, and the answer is 6.8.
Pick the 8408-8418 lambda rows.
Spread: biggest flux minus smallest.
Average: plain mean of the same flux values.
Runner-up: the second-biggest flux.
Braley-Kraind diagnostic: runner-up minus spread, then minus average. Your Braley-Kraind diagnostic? -3.6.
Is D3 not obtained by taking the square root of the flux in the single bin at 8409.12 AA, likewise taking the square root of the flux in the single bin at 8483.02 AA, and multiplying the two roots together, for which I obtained 91.9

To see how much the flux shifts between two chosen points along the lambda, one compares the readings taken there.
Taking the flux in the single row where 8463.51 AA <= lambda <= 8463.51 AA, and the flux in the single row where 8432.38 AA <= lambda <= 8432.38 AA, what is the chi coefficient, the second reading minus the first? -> 3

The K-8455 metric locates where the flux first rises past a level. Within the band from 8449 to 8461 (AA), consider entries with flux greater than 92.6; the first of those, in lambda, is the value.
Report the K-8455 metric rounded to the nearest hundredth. 8449.88 AA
